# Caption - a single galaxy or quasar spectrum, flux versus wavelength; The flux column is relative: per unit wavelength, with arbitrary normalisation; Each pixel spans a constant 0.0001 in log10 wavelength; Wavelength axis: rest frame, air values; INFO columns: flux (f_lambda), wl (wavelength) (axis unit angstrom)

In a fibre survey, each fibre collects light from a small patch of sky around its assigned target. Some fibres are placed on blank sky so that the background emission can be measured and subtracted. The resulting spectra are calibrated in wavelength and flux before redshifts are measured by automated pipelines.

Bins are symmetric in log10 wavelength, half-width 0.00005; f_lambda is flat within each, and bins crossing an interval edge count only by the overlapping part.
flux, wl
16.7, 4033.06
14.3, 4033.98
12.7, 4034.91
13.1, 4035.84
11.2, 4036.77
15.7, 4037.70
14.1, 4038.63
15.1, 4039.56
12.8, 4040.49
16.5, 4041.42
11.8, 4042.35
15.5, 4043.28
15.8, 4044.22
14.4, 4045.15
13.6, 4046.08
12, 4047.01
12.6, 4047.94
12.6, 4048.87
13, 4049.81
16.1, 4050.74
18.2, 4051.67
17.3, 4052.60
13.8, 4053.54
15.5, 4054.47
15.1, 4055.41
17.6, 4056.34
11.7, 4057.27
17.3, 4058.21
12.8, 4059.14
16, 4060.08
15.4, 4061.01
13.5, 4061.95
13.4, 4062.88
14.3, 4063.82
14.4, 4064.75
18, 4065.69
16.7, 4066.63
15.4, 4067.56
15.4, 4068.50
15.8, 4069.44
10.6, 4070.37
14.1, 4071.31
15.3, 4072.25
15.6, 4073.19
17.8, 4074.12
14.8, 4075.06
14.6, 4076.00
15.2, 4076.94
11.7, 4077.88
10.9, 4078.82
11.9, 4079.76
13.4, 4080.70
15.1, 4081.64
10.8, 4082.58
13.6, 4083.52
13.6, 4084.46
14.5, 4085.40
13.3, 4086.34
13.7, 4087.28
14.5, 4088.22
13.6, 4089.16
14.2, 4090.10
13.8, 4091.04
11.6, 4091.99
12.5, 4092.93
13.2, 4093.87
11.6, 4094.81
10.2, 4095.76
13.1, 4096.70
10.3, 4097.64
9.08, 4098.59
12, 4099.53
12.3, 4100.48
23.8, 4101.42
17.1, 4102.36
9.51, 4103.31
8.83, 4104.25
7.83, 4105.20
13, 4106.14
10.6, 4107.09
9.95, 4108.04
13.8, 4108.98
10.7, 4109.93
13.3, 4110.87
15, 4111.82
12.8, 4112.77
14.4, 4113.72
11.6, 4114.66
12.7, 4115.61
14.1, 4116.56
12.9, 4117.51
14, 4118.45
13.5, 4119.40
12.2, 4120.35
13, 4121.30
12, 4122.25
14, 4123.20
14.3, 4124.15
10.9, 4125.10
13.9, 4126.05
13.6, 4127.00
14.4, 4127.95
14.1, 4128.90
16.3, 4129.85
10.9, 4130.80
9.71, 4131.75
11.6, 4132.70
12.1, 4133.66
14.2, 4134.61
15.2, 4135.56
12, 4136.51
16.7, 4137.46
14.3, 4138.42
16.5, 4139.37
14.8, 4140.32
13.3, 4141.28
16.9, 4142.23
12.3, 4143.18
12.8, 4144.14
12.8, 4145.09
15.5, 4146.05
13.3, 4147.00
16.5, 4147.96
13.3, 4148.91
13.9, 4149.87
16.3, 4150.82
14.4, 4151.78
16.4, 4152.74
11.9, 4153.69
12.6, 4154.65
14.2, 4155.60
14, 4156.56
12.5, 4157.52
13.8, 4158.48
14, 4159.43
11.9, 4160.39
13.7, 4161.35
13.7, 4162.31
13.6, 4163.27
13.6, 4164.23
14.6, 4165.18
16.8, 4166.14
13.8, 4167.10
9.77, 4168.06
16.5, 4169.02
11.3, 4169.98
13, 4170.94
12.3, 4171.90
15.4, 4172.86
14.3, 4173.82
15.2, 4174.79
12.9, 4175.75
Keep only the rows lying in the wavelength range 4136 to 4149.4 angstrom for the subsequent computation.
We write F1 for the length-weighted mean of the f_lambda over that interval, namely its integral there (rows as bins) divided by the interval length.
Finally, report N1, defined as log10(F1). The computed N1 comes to 1.16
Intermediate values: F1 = 14.4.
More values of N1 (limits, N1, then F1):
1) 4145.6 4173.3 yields 1.14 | 13.9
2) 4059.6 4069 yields 1.18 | 15.2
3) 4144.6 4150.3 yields 1.15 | 14.2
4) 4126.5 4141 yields 1.14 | 13.8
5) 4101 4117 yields 1.11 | 12.8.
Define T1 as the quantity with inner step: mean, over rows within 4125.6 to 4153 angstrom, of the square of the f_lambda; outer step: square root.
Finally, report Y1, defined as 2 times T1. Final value 28.4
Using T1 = 14.2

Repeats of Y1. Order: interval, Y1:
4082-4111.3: 25.8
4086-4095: 26.5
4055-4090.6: 29.0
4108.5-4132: 26.4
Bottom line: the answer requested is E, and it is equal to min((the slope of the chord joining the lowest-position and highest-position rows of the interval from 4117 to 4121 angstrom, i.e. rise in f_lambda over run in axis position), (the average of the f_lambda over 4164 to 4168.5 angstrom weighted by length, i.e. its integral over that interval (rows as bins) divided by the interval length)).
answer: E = -0.25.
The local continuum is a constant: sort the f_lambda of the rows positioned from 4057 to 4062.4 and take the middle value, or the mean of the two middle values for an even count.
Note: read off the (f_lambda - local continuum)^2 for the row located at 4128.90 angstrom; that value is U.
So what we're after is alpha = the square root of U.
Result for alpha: 0.35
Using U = 0.1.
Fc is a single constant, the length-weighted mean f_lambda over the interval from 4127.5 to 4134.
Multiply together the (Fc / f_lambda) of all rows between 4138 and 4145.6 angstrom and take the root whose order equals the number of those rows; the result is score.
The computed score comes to 0.90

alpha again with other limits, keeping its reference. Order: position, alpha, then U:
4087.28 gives 0.75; 0.6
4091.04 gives 0.65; 0.4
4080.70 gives 1.05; 1.1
